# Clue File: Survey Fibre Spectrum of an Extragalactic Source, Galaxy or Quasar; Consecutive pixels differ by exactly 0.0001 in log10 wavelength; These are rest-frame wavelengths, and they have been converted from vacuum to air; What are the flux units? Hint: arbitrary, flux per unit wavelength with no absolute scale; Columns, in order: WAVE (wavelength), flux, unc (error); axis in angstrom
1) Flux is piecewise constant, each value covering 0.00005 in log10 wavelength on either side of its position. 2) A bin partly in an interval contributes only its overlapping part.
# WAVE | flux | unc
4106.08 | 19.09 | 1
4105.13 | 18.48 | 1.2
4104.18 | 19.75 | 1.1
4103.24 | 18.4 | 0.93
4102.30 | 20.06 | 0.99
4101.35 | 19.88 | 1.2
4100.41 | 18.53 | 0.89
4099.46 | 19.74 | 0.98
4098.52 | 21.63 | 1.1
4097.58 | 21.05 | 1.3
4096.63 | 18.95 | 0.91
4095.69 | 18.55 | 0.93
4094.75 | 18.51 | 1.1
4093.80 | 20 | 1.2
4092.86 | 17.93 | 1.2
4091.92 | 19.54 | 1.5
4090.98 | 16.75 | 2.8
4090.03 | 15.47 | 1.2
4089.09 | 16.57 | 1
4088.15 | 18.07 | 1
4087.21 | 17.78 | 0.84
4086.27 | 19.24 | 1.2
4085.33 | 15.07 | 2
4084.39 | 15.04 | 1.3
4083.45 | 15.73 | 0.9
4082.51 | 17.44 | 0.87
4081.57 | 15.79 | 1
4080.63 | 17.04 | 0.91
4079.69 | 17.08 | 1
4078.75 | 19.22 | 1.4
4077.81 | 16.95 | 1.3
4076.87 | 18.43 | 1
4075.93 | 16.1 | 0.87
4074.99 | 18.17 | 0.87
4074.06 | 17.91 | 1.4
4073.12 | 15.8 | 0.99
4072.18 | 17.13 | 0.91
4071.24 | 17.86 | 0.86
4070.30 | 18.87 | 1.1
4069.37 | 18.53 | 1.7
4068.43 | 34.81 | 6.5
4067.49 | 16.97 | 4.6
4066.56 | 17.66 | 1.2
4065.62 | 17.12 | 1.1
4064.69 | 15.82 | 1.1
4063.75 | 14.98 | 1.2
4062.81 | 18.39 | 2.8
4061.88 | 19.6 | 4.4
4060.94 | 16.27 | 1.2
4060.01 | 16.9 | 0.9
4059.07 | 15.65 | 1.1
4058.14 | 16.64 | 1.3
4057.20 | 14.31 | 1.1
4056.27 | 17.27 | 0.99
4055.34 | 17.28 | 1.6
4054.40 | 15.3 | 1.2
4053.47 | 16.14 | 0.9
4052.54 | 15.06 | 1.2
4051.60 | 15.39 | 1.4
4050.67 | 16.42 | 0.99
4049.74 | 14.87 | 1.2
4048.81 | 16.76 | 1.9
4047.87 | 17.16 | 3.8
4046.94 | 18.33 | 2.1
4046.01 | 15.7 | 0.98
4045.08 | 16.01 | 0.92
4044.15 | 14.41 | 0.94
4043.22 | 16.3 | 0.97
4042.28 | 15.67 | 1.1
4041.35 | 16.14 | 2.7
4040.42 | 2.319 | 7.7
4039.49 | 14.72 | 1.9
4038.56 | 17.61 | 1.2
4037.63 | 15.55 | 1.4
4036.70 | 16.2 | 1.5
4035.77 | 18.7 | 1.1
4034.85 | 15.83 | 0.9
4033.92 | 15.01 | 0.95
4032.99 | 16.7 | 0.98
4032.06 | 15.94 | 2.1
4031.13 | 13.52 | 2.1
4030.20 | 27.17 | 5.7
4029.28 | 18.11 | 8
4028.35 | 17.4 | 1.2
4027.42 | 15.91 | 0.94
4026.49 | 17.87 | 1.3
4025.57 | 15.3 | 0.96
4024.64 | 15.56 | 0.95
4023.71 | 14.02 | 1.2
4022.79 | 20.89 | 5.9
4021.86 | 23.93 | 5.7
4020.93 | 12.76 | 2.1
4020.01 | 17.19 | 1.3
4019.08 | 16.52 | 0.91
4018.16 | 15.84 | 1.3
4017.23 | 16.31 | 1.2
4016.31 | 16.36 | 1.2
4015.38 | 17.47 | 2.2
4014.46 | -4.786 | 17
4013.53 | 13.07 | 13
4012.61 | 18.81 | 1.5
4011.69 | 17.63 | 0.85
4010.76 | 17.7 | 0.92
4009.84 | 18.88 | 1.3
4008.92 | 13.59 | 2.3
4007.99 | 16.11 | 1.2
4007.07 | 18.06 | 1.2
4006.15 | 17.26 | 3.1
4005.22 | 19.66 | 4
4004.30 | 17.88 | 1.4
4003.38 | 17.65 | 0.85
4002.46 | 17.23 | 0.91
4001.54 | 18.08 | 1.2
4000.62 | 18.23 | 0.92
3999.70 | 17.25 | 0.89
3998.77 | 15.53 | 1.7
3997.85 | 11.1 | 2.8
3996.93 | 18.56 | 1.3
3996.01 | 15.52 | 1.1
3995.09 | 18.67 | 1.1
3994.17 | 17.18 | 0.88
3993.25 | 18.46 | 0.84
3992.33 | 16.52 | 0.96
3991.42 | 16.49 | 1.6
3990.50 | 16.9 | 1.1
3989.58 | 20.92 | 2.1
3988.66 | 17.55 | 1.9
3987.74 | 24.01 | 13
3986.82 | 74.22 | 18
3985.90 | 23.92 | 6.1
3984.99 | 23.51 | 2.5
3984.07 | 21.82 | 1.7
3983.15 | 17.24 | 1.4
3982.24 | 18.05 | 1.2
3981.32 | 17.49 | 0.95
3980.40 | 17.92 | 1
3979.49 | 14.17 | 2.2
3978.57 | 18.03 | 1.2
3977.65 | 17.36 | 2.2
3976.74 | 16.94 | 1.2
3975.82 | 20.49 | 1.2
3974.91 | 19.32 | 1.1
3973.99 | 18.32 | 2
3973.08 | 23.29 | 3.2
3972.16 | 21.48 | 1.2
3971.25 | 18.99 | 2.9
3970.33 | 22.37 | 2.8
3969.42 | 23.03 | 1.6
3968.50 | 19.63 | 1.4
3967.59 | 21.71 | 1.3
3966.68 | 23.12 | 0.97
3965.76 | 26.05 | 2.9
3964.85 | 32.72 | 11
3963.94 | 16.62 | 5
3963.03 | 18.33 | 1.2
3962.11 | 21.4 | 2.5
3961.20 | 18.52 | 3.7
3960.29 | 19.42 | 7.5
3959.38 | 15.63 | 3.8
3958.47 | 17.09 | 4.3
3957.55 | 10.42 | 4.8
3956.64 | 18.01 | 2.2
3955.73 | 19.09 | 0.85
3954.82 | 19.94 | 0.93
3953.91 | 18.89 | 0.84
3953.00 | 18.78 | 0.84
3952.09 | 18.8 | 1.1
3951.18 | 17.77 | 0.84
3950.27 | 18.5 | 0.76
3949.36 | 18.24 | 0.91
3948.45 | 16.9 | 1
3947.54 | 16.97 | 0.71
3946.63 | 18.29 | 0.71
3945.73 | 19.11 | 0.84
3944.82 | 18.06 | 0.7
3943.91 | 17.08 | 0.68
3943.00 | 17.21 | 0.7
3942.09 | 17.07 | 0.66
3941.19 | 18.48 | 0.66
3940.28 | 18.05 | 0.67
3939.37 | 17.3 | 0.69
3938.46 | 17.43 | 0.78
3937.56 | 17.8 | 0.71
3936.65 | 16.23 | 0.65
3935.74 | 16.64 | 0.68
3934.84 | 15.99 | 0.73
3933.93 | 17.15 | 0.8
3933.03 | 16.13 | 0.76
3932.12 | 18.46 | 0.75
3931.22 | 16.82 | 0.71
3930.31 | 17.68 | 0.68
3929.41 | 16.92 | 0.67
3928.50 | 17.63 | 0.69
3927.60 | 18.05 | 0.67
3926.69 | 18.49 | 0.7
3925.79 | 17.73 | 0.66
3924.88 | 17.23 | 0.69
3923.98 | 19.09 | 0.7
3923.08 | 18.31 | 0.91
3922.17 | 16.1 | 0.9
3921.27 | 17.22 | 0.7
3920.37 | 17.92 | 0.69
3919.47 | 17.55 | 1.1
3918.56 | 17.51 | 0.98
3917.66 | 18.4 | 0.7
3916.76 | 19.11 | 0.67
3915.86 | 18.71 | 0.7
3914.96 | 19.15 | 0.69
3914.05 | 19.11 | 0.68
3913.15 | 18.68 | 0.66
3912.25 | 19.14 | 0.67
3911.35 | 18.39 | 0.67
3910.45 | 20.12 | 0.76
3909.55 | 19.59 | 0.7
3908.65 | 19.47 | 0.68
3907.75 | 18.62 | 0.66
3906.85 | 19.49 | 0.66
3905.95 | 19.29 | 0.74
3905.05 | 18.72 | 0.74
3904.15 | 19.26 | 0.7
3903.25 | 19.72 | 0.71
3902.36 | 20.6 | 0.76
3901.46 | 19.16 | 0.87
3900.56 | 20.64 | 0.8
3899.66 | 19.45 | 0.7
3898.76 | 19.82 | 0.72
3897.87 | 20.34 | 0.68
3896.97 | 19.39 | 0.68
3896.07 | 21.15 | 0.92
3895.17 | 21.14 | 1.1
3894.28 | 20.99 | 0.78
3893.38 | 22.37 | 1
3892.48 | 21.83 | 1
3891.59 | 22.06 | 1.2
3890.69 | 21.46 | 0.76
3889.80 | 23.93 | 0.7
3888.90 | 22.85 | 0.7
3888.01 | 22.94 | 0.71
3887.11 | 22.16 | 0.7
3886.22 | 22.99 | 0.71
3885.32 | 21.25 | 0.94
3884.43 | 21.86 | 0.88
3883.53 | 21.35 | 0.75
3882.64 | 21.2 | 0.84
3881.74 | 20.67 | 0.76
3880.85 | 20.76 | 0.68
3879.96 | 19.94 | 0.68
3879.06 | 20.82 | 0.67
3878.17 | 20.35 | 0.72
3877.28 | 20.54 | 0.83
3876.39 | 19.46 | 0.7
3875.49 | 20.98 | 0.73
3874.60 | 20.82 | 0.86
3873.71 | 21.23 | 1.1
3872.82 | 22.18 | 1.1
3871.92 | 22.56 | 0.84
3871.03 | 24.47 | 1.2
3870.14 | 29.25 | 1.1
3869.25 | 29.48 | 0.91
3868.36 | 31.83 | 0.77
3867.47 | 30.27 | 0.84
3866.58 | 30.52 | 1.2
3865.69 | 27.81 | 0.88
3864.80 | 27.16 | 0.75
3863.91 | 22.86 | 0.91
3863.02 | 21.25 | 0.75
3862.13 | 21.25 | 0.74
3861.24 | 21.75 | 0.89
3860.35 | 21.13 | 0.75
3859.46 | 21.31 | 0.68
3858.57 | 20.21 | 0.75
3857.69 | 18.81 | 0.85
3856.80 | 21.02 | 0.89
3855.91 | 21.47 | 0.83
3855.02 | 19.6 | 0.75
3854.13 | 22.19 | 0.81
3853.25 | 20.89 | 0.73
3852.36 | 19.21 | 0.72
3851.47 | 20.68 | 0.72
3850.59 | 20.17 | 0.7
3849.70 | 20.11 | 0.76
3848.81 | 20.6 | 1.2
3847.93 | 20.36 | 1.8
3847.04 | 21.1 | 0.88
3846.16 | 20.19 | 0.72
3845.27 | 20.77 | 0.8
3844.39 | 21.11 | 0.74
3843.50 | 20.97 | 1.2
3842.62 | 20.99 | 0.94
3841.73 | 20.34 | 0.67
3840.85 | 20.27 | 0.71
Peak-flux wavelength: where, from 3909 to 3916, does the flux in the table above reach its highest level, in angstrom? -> 3910.45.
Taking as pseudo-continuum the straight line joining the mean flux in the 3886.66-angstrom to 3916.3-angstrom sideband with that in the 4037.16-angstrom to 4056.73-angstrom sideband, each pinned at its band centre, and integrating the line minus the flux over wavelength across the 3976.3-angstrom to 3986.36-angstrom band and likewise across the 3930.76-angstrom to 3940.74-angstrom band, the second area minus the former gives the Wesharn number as 32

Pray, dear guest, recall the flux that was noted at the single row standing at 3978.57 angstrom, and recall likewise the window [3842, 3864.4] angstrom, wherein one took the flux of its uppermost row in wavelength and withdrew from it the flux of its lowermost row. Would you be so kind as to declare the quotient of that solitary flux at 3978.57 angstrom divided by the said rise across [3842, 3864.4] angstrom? 9.6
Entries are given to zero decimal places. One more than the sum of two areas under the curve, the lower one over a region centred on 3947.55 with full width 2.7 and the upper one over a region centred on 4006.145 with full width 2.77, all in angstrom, 99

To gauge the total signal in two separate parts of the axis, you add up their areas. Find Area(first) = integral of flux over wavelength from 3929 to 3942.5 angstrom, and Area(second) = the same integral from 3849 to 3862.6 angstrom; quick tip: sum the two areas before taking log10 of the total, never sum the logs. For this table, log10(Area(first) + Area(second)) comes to 2.71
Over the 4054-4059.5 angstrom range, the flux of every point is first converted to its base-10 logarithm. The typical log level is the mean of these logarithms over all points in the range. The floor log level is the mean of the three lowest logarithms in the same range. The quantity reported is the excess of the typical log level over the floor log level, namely 0.027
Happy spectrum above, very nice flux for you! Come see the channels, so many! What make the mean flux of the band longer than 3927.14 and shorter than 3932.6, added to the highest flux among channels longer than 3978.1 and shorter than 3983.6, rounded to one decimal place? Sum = 35.6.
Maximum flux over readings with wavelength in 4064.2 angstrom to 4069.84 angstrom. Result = 34.81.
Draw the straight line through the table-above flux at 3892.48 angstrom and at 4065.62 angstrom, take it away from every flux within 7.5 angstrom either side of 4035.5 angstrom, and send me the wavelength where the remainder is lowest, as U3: 4040.42 angstrom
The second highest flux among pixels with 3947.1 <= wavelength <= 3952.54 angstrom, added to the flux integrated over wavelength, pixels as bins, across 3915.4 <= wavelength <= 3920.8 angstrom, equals 117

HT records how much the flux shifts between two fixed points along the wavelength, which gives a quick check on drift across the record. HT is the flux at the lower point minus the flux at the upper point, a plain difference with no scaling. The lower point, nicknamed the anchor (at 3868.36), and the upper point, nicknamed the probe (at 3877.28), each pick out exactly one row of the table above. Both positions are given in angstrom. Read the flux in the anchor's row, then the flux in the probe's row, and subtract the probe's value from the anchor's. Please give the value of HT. 11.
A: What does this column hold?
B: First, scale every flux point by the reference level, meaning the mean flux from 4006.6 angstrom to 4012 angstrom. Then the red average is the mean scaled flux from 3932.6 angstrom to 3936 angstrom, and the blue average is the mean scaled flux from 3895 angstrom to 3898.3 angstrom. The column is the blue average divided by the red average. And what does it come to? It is 1.24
